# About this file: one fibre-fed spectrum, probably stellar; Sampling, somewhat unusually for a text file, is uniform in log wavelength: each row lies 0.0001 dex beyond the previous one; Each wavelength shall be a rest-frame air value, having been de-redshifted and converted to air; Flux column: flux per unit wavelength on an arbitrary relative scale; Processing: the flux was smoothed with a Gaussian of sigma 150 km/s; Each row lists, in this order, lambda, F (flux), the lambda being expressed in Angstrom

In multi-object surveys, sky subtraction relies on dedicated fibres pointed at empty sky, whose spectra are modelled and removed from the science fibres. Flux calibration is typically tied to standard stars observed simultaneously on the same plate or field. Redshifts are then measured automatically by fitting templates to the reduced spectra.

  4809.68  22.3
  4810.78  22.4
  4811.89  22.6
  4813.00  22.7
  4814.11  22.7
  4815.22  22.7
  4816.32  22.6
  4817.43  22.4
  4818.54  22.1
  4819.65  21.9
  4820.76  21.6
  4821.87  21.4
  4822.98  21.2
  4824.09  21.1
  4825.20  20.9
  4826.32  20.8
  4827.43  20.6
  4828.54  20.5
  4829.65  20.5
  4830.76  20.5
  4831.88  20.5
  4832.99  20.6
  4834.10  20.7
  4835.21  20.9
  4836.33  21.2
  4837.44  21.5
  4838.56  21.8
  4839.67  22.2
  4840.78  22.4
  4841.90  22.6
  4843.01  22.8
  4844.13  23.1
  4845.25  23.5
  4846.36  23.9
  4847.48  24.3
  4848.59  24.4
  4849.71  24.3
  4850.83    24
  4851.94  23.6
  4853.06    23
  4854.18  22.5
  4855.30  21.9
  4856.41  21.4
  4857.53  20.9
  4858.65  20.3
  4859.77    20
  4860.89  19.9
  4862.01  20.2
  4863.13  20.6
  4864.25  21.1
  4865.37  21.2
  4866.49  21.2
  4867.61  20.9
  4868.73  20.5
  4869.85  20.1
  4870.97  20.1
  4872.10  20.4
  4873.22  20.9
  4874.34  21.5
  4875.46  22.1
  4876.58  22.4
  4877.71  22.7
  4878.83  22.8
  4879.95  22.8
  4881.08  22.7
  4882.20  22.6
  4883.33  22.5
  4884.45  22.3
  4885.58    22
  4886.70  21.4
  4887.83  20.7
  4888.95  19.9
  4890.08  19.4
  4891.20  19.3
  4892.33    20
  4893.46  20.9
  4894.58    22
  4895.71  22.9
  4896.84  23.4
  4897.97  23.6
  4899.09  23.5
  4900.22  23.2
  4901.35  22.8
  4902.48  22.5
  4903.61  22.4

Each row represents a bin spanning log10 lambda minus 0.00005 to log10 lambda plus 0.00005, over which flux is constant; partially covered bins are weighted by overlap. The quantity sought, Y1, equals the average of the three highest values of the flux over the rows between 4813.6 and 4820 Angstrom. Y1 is 22.7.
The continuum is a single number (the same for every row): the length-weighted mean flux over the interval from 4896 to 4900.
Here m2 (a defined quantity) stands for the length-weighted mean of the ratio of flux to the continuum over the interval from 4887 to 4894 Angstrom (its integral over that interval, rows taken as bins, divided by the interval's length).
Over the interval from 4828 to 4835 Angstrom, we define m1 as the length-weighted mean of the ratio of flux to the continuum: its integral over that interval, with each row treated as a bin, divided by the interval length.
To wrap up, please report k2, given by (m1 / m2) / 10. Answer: 0.103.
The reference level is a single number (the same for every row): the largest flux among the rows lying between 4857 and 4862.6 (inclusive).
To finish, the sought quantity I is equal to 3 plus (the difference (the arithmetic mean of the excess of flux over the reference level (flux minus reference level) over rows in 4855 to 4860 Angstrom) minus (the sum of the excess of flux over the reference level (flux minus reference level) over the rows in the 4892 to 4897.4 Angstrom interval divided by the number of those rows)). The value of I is 2.1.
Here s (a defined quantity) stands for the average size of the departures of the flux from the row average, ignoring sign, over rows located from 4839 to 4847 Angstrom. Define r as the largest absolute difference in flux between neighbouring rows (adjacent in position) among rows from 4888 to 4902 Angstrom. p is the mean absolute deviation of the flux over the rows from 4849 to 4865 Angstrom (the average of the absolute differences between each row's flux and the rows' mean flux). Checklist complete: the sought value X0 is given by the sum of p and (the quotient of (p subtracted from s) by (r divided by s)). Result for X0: 0.9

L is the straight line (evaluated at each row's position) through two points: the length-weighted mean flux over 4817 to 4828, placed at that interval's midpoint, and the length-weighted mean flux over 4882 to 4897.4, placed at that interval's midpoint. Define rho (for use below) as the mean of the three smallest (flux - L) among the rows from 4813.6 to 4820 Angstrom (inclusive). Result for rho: 0.75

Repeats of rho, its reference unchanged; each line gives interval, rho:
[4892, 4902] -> -0.38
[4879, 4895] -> -1.81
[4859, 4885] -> -1.36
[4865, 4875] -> -1.15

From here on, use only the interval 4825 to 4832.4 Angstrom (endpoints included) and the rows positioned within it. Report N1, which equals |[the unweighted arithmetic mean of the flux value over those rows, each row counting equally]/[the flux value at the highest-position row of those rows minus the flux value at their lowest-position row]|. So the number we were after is 52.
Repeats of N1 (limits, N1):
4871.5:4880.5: 9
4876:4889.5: 9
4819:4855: 37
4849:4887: 7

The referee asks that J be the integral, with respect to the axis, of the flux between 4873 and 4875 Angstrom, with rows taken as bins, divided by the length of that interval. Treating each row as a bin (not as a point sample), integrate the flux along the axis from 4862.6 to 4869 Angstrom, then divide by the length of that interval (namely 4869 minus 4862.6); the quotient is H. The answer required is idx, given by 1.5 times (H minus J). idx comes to -1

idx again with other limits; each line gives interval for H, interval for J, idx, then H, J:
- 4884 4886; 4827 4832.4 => 2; 22.1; 20.5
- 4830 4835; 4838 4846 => -3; 20.6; 22.7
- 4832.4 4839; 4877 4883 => -2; 21.1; 22.7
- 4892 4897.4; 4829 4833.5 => 2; 21.9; 20.5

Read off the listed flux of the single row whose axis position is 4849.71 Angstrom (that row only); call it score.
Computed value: 24.3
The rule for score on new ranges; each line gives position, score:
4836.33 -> 21.2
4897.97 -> 23.6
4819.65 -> 21.9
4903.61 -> 22.4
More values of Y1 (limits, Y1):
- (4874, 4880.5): 22.8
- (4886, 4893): 20.7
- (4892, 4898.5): 23.3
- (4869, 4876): 21.5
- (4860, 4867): 21.2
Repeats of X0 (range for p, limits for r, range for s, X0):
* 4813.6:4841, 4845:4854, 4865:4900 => 1.4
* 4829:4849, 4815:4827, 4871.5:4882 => 0.1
